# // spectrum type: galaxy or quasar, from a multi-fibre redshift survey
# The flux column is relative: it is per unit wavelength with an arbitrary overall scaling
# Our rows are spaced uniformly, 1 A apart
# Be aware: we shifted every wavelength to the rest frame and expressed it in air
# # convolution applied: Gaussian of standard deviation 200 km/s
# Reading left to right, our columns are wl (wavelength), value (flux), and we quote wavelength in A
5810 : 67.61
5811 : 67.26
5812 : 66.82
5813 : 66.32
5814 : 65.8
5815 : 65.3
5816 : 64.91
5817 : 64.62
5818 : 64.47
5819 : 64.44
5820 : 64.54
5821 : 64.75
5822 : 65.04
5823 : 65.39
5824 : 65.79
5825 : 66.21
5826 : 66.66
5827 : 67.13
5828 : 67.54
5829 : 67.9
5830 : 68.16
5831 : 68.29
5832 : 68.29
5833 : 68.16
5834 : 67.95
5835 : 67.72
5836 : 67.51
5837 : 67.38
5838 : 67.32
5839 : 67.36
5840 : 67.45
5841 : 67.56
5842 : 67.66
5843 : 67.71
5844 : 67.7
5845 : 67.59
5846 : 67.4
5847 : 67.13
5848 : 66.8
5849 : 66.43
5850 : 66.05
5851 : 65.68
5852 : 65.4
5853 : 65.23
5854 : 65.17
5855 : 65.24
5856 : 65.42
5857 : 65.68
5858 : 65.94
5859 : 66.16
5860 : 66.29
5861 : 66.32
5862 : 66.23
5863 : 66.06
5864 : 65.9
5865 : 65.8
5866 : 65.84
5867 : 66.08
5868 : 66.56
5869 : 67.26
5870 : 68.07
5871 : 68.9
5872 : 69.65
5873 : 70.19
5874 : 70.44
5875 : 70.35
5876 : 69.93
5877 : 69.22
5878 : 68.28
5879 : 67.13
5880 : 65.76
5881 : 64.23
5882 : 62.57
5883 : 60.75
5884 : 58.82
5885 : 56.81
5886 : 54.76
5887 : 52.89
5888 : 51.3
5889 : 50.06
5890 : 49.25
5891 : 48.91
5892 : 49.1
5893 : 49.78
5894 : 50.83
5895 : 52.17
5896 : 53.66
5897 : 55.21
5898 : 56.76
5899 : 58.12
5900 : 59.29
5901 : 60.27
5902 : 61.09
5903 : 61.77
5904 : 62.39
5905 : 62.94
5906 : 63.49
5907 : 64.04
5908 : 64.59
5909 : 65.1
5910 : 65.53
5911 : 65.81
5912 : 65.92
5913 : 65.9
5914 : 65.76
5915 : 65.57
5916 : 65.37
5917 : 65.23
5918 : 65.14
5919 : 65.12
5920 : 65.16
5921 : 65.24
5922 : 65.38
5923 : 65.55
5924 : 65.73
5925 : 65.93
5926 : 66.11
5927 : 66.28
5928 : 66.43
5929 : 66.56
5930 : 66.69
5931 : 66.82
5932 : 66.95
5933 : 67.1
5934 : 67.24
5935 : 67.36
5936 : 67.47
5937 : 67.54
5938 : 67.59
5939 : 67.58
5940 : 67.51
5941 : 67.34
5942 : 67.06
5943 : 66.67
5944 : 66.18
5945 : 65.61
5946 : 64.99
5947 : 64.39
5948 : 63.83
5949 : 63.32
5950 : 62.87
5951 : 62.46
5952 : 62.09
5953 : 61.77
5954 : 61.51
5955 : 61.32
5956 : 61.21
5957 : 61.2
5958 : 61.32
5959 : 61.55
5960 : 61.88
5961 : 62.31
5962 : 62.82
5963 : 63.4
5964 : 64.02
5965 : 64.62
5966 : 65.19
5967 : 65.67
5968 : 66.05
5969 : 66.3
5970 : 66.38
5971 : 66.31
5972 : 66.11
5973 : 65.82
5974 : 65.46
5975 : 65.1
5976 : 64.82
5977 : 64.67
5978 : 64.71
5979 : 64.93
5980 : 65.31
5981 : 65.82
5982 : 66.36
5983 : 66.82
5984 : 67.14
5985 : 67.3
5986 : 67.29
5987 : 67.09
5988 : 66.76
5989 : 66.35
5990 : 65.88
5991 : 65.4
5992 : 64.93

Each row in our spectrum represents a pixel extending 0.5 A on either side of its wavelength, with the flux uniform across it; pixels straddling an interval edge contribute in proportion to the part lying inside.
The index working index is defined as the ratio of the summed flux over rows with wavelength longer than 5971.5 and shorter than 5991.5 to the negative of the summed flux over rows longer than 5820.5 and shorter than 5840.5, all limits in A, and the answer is -0.98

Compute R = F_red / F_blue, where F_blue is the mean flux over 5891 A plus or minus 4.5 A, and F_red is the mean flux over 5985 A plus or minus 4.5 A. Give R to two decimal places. 1.32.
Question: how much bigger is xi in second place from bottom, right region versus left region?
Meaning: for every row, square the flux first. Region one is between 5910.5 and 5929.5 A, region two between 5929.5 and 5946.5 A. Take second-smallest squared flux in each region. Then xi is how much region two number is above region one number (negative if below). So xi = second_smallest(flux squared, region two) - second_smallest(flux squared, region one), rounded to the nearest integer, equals 61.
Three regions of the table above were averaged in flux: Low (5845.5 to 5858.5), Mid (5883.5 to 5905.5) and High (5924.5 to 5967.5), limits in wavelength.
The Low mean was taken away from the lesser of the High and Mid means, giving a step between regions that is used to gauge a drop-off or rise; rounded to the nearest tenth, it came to -10.7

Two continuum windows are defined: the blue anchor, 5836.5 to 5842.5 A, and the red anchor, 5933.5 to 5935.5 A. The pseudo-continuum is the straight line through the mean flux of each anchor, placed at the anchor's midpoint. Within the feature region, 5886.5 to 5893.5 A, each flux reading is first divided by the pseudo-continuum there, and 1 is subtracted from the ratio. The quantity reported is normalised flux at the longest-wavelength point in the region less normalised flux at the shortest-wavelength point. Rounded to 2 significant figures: -0.046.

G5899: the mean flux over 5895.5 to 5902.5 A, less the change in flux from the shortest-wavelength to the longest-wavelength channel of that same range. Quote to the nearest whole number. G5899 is 50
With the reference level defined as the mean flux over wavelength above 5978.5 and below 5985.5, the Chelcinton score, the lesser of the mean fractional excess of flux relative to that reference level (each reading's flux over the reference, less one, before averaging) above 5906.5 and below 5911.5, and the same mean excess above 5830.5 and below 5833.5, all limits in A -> -0.02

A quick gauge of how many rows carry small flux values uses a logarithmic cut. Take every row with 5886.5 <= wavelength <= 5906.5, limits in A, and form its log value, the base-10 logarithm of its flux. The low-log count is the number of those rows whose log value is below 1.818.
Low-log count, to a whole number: 20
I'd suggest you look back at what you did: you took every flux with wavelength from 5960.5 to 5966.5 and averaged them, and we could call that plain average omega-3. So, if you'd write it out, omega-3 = 64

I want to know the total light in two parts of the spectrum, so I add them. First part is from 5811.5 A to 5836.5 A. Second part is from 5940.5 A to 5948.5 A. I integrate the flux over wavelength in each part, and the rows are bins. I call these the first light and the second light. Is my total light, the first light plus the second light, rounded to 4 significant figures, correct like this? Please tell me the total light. 2186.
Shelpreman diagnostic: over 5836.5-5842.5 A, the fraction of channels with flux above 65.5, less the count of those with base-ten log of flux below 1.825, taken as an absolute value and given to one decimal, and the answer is 1.0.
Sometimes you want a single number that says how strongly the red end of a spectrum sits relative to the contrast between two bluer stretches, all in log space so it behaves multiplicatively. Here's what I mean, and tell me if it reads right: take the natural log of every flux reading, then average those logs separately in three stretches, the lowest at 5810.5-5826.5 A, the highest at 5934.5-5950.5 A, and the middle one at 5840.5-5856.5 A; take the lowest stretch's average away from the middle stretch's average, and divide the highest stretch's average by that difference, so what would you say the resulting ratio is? 280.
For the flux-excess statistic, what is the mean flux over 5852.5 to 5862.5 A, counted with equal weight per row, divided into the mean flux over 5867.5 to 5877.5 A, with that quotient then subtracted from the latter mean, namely 68.0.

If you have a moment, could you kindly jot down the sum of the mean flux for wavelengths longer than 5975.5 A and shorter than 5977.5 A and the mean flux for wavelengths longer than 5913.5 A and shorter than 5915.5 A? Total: 130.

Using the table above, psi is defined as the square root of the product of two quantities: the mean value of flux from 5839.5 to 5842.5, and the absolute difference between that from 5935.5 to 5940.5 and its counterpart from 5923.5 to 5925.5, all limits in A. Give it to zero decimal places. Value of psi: 11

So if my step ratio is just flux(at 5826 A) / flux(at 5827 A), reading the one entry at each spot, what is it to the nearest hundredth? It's 0.99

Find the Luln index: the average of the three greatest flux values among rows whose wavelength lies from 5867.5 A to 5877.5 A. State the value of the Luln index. 70.3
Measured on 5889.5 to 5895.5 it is 50.9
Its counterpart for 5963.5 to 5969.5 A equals 66.0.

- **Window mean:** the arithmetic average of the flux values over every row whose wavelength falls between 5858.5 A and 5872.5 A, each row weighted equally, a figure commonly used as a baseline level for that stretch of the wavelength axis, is 66.8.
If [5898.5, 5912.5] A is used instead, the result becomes 62.9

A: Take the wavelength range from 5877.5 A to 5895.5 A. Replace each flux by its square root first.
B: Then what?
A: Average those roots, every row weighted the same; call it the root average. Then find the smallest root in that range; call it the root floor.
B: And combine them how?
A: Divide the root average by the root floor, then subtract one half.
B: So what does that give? 0.571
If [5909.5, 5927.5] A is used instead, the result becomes 0.504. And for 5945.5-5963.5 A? 0.510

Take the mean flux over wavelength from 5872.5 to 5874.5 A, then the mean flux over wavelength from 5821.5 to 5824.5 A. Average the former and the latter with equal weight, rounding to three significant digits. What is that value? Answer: 67.9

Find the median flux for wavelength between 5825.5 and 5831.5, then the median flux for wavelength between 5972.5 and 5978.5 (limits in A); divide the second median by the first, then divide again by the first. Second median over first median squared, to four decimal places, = 0.0142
